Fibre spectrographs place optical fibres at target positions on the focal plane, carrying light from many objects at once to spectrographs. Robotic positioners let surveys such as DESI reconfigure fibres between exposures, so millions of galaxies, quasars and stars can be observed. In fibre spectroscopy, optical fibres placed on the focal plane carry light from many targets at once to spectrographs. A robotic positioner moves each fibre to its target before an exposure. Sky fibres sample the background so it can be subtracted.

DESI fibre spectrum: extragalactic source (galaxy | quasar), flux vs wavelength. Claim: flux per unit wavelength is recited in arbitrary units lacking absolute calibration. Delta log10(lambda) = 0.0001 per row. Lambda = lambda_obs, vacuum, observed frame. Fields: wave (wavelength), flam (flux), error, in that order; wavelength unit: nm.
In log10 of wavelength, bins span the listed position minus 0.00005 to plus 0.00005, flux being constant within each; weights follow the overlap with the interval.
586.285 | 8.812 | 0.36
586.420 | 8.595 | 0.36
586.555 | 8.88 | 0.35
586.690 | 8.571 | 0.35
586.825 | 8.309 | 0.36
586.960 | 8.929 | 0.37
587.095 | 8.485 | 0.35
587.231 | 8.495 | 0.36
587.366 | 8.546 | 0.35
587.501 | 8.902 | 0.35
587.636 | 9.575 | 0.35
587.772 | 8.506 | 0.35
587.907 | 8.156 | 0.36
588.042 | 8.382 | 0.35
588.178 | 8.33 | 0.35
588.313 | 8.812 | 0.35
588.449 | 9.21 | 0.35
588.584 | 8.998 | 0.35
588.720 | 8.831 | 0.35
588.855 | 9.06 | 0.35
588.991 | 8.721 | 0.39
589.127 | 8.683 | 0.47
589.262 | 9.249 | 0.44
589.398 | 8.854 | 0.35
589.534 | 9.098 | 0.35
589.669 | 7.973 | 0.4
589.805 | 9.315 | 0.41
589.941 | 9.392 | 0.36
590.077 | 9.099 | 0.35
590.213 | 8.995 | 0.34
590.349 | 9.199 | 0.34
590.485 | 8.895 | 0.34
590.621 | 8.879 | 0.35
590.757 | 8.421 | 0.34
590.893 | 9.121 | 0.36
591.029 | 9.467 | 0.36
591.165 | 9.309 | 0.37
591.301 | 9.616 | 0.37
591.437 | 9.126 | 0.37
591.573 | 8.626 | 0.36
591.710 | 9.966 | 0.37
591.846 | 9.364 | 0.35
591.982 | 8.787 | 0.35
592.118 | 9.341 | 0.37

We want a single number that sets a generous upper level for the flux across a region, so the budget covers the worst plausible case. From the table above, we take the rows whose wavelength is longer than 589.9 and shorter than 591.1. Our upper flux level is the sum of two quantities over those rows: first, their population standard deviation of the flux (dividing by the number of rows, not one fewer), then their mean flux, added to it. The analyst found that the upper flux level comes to 9.34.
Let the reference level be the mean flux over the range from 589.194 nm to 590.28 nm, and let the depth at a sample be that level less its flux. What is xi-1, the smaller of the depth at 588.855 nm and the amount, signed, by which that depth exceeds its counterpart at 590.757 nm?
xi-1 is -0.64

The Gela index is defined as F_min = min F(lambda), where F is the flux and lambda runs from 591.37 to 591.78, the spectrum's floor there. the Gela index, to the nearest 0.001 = 8.626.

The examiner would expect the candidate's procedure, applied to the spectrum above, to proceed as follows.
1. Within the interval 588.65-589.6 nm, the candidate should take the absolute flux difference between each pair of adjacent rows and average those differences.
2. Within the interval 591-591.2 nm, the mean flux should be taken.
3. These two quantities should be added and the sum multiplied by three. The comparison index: 29.1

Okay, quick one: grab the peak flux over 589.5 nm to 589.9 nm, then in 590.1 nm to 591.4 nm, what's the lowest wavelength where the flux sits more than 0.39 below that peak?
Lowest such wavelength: 590.485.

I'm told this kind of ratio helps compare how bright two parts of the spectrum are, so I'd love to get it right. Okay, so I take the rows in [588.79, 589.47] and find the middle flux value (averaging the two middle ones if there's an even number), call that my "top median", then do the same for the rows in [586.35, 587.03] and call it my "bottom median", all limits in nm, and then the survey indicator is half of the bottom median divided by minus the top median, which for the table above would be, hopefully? -0.485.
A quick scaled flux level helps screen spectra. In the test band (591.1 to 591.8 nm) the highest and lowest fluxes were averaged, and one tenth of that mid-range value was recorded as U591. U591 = 0.93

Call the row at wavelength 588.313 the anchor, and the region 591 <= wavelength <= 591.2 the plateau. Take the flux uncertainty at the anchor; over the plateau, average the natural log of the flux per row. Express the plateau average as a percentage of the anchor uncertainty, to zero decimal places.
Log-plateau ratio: 640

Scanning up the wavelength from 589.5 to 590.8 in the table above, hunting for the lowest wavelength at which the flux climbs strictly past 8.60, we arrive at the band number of 589.534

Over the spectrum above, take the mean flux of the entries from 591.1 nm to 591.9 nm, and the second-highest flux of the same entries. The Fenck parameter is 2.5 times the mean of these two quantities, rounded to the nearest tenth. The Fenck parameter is 23.7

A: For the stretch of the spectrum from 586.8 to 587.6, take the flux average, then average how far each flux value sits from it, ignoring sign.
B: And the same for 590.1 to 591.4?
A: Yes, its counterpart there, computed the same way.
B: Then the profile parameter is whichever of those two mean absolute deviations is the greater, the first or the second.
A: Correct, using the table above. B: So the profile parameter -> 0.27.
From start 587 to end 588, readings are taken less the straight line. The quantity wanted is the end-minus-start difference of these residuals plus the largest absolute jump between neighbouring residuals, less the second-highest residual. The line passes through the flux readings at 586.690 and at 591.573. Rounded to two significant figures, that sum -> 0.41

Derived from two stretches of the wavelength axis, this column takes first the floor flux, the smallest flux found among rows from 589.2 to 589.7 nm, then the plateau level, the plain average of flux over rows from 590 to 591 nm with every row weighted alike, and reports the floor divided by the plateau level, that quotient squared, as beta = 0.79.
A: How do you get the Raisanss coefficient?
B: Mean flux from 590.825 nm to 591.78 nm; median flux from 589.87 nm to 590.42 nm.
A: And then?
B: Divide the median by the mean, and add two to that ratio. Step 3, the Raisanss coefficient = 2.98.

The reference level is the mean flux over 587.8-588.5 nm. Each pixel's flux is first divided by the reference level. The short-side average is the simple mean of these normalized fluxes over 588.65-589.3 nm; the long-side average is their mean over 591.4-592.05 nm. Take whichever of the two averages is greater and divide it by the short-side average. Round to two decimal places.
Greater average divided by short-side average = 1.03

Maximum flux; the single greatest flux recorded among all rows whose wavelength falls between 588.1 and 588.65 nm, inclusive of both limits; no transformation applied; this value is 9.21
